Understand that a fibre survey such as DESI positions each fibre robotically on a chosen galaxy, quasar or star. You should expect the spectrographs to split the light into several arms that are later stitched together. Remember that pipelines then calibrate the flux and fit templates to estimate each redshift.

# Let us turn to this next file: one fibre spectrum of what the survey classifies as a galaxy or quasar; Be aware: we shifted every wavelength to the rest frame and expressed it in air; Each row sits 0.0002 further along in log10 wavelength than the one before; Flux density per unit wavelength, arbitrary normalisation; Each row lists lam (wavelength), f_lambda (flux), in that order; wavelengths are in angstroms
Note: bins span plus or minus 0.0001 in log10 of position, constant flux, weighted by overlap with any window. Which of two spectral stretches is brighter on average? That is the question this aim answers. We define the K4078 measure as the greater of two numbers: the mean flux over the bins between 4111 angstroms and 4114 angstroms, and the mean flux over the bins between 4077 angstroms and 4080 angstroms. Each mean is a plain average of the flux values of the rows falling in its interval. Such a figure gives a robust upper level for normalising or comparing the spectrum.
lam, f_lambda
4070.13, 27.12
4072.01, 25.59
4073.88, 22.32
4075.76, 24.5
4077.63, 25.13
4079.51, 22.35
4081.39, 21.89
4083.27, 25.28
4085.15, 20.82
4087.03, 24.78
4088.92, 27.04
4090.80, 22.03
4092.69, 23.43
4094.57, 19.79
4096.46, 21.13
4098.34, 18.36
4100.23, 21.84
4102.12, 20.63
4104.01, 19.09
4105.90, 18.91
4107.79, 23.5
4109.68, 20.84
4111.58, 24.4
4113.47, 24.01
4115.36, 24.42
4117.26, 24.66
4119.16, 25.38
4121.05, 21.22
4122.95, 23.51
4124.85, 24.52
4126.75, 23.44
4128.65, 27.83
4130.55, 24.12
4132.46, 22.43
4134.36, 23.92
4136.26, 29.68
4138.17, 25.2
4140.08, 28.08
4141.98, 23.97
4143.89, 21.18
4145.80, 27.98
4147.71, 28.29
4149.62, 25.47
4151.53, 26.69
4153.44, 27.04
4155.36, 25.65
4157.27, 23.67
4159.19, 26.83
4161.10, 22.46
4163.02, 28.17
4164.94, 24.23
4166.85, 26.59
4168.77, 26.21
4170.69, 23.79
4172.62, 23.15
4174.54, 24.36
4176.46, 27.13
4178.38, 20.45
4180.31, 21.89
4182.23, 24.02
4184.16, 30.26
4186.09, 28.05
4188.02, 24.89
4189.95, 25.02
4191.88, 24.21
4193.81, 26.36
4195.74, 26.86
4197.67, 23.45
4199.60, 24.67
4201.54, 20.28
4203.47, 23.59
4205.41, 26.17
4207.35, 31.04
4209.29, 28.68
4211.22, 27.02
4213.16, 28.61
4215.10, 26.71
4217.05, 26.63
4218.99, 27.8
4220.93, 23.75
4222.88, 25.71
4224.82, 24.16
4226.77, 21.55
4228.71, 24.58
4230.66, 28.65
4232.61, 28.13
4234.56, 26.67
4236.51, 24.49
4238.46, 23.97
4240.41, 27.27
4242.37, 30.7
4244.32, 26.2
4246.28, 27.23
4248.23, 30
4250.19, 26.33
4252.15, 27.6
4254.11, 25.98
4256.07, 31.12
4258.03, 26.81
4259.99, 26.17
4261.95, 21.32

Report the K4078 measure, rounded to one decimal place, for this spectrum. 24.2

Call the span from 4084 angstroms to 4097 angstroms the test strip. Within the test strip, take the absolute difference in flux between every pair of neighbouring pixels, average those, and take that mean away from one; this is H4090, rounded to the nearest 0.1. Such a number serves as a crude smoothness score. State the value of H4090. -1.9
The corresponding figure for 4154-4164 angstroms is -2.8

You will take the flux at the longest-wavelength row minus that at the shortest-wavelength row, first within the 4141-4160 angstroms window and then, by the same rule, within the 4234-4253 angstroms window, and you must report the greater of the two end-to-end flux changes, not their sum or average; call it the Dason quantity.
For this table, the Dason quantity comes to 2.9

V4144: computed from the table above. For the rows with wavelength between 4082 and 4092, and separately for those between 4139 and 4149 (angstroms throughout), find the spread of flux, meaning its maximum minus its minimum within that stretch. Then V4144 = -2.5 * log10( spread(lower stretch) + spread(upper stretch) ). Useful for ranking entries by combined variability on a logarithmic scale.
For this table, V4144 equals -2.8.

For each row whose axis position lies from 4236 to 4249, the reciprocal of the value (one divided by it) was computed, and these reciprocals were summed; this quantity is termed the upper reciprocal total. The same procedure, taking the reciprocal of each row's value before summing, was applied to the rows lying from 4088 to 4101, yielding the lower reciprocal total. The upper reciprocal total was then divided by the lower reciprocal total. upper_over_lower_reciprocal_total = 0.80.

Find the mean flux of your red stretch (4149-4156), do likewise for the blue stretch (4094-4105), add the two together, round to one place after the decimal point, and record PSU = 46.4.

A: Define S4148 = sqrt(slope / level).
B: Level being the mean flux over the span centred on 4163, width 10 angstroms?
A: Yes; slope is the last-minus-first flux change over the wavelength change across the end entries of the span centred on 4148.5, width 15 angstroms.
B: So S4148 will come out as 0.070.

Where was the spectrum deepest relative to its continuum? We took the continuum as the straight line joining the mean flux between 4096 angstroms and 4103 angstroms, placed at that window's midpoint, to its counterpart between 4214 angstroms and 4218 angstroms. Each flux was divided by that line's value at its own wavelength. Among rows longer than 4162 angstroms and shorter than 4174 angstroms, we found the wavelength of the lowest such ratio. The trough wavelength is 4172.62 angstroms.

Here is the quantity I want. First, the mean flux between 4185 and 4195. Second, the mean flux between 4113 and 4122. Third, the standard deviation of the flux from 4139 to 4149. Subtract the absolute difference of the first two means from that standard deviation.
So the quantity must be 1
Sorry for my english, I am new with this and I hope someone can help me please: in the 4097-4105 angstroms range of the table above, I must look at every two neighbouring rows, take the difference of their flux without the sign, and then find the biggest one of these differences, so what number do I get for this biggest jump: 3.5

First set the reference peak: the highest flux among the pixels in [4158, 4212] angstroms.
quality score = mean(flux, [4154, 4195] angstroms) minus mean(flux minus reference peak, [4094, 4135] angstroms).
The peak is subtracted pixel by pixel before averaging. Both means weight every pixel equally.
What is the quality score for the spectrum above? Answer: 33.5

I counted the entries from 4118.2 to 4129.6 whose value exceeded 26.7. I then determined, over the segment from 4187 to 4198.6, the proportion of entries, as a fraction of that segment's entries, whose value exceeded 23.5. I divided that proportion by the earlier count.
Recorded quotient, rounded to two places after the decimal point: 0.83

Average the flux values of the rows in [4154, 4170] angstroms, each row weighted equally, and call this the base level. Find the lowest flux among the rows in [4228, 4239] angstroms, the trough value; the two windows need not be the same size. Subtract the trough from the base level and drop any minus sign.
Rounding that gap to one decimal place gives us 1.5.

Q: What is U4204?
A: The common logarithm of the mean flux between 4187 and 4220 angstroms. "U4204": 1.415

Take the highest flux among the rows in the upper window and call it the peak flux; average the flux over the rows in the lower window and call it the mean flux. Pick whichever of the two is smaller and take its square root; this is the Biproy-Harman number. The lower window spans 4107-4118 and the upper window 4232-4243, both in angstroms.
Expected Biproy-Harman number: 4.9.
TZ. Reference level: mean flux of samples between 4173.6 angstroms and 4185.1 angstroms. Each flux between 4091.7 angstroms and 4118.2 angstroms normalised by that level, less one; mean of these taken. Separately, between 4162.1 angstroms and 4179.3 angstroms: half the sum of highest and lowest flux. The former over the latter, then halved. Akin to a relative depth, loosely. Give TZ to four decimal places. -0.0024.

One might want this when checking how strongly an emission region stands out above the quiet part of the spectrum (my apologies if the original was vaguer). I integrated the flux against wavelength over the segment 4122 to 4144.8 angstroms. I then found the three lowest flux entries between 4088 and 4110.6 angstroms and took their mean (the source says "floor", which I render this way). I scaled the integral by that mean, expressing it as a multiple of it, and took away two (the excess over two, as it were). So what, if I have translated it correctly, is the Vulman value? 28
